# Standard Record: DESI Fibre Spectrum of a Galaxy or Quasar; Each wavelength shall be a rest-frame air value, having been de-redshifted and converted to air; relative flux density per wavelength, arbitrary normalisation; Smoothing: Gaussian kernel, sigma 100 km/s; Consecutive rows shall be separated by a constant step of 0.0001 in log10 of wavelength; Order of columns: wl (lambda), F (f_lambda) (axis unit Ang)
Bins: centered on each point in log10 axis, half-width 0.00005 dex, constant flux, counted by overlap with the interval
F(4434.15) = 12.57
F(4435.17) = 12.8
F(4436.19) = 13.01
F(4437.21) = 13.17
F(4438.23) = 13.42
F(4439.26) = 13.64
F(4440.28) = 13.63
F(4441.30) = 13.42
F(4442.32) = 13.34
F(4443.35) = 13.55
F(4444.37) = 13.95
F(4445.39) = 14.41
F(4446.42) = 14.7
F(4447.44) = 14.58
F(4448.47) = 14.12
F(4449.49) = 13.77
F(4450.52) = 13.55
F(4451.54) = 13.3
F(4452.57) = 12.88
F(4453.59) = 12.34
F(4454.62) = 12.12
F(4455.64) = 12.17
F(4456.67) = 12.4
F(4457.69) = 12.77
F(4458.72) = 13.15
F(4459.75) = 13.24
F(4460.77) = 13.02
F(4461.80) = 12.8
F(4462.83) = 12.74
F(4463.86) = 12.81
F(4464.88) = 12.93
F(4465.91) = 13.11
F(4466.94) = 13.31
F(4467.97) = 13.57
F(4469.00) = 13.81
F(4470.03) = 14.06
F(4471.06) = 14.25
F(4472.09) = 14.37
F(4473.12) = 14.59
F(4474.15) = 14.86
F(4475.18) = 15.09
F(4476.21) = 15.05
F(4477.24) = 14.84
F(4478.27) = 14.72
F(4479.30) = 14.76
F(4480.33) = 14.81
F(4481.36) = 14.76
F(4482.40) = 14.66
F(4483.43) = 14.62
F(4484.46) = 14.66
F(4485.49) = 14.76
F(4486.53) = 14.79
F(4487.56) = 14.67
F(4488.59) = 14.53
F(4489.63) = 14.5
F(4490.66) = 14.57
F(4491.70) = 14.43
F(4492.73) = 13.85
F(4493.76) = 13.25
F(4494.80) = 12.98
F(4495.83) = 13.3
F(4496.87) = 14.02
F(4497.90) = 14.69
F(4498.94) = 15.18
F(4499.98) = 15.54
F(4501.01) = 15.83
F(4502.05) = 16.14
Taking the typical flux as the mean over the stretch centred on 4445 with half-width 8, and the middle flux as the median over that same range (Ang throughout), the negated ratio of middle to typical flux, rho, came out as -0.99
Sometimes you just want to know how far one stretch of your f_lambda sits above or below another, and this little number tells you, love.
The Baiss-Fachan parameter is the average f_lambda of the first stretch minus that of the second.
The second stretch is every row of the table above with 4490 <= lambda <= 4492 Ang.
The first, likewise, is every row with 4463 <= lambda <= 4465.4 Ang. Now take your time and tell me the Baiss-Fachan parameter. -1.6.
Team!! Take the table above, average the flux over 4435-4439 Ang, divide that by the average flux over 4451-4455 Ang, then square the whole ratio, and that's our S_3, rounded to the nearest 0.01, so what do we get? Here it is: 1.07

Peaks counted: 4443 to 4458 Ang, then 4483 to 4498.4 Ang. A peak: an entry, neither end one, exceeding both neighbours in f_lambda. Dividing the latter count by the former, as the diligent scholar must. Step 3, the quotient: 2.0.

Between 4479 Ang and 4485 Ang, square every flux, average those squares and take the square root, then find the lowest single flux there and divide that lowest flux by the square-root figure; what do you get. 0.994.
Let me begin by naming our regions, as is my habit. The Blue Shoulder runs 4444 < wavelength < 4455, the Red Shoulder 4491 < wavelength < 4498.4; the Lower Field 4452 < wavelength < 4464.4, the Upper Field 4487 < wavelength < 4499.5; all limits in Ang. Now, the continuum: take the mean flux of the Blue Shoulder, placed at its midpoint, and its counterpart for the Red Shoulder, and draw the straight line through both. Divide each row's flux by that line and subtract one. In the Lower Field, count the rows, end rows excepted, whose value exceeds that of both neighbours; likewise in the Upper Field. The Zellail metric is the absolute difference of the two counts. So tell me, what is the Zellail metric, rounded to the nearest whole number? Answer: 0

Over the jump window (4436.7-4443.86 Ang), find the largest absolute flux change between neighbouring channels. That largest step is 0.25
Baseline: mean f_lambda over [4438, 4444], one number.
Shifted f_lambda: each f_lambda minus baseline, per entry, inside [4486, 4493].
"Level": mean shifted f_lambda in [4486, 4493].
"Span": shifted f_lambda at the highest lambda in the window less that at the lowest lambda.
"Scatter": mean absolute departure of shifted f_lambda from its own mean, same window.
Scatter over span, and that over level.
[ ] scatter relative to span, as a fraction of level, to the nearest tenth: -0.2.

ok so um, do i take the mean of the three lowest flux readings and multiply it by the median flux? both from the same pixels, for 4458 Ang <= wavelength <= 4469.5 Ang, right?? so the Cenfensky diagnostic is 168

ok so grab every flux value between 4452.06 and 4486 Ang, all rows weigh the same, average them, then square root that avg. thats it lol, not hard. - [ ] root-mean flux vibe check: 3.71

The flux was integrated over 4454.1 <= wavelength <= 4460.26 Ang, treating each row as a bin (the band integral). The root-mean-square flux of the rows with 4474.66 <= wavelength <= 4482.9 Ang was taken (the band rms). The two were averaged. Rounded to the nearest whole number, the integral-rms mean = 46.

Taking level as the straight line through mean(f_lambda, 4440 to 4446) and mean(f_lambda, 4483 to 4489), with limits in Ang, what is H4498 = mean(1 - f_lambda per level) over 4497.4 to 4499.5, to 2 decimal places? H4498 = 0.00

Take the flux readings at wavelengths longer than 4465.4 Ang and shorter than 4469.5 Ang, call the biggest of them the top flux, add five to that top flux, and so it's 18.8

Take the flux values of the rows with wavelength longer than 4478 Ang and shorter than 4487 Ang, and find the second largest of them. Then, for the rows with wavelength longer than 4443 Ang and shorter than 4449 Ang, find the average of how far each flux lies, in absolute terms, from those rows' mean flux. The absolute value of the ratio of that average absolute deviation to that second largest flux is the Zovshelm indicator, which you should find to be 0.0233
